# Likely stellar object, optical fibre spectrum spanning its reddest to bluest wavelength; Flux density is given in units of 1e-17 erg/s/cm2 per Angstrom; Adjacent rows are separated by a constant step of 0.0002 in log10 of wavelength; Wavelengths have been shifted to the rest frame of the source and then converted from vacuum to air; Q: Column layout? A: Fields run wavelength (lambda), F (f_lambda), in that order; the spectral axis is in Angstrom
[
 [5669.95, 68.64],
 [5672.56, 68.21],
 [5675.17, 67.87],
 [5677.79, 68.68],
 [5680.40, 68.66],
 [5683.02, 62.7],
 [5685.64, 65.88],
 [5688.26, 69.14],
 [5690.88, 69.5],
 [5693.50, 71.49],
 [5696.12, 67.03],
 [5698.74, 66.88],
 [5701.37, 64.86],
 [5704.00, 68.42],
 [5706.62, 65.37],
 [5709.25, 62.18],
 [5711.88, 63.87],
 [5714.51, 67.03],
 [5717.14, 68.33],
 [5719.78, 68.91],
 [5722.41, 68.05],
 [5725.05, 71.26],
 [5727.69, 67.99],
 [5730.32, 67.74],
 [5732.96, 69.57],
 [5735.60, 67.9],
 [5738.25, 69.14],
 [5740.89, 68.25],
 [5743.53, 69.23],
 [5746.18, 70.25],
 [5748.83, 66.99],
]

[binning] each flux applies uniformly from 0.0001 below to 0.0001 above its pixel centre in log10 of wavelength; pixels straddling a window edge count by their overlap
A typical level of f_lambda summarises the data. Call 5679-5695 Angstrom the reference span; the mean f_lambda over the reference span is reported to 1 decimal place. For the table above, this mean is 67.9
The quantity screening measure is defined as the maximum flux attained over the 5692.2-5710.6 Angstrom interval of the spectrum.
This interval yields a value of 71.49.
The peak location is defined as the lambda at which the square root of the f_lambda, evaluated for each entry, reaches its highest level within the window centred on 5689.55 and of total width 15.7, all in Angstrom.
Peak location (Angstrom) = 5693.50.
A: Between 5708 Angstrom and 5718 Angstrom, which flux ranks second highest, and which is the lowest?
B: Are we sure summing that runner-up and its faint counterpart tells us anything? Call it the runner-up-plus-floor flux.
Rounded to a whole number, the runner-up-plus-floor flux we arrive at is 129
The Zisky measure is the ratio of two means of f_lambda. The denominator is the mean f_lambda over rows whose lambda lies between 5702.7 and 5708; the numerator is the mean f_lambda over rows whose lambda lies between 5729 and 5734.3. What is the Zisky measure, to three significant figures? 1.03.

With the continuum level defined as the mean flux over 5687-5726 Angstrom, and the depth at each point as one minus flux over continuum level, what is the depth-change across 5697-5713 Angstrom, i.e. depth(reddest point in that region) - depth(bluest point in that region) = 0.045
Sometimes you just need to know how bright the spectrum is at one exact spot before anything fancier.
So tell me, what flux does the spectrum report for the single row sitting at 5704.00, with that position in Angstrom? 68.42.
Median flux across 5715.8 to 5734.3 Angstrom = 68.3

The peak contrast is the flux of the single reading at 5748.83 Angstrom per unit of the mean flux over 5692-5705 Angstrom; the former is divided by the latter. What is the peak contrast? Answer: 0.99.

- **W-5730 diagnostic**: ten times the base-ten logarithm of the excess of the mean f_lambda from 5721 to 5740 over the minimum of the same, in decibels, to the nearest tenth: 0.3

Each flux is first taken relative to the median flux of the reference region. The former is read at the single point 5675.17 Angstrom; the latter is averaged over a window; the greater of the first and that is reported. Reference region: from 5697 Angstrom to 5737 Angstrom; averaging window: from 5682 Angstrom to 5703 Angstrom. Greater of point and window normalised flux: 1.00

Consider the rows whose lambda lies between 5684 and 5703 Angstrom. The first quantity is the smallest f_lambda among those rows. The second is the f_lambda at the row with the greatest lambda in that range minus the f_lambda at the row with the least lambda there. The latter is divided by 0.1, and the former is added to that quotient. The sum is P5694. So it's 54.7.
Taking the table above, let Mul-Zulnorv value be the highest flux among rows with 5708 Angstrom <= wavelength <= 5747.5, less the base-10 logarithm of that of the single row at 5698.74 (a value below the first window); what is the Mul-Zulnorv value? 69.4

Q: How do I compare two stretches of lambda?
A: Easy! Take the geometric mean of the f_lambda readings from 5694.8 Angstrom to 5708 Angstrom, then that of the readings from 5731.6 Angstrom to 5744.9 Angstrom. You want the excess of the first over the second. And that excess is -2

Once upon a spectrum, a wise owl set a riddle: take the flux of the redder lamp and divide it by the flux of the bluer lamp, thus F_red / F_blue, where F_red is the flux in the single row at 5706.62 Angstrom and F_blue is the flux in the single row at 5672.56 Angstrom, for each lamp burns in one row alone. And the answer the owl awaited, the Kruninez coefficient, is 0.96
